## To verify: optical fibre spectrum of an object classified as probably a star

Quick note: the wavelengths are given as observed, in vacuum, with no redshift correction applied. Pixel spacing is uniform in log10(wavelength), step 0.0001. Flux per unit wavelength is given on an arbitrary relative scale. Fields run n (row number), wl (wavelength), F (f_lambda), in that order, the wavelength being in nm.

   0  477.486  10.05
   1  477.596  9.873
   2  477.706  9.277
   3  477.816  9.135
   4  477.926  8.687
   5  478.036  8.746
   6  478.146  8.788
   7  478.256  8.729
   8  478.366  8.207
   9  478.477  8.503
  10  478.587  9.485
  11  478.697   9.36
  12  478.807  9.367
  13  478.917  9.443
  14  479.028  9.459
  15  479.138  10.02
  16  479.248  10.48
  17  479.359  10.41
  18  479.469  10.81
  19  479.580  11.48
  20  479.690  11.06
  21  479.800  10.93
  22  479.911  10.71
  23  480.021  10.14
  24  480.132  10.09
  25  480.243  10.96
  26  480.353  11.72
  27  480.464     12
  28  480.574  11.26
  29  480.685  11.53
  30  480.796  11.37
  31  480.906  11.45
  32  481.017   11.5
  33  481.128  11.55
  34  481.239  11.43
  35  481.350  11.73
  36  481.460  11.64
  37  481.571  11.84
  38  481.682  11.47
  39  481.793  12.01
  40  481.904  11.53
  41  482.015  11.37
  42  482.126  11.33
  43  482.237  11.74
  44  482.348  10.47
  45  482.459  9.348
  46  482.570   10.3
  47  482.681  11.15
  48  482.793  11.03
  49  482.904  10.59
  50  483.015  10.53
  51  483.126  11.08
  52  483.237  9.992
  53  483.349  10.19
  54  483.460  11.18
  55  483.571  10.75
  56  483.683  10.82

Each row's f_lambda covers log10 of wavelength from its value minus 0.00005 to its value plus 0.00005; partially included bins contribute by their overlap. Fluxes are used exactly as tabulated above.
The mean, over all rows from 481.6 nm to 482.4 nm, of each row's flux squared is 131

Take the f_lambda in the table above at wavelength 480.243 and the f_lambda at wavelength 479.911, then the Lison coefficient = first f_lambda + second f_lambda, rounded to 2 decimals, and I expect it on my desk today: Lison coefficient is 21.67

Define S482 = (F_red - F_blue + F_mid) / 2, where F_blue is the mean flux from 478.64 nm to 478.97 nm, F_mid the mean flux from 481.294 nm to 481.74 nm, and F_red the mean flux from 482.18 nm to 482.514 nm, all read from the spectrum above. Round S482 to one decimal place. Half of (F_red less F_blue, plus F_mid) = 6.4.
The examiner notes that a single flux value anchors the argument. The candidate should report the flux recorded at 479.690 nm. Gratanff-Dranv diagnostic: 11.06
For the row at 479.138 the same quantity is 10.02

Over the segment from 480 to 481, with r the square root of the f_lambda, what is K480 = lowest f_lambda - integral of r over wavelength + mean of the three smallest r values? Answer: 10.0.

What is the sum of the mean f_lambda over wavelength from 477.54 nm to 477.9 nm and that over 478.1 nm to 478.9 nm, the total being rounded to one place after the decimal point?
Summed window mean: 18.3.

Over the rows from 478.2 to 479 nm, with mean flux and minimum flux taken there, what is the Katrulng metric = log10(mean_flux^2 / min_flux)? 1.00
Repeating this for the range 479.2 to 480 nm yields 1.05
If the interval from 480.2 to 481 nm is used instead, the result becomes 1.08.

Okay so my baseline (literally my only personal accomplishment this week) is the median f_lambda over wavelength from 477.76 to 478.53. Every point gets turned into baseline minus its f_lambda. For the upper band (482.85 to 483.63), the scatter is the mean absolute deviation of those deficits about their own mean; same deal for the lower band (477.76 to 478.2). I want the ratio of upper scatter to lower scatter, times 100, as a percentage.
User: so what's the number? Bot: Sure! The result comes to 224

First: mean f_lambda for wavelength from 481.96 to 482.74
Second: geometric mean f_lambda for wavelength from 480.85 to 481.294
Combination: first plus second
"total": 22.3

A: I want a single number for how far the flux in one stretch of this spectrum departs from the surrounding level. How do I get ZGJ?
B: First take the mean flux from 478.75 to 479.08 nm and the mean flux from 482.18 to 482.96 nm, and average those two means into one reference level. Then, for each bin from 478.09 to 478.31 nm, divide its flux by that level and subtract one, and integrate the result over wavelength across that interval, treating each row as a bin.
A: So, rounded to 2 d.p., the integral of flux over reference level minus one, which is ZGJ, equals -0.03 nm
